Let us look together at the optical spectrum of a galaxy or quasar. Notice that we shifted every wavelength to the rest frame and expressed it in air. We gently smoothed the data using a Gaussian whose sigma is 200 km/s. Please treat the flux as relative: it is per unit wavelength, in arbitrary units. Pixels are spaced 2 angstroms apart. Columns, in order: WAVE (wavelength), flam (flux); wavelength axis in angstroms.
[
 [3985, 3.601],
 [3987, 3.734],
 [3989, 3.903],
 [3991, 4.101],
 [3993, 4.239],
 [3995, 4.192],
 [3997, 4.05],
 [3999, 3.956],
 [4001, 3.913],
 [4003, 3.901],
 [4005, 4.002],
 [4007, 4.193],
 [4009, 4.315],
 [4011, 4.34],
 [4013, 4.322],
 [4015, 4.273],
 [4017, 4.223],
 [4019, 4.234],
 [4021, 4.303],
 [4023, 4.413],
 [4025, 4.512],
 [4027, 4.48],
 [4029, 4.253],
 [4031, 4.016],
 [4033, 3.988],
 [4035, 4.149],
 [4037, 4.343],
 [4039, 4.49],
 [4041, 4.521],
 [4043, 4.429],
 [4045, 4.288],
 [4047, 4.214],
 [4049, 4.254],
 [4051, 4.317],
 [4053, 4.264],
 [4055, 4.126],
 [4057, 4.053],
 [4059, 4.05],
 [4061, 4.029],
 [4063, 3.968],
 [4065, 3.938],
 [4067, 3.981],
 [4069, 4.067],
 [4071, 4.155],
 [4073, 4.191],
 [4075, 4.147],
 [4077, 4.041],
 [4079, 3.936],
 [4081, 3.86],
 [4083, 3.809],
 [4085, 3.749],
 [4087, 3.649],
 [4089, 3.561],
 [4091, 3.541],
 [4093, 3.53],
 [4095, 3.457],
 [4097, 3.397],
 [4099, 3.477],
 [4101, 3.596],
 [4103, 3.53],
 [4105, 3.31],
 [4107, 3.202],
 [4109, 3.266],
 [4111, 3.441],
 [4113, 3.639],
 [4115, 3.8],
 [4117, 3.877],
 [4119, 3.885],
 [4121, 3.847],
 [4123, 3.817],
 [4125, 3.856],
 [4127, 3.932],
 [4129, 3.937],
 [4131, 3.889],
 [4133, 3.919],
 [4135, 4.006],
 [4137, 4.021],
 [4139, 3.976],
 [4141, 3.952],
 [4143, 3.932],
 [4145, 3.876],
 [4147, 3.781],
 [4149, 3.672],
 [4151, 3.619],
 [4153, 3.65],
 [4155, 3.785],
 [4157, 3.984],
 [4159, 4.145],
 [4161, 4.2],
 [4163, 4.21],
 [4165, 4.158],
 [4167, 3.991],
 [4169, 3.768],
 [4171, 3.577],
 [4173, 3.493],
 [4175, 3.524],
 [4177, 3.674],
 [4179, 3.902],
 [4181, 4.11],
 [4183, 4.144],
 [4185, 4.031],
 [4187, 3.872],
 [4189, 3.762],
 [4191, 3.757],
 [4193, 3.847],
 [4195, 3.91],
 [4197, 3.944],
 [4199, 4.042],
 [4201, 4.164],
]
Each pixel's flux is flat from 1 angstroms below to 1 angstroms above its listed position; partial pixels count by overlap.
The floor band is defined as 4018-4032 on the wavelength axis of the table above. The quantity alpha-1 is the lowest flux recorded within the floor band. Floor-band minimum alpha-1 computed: 4.016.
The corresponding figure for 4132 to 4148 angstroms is 3.781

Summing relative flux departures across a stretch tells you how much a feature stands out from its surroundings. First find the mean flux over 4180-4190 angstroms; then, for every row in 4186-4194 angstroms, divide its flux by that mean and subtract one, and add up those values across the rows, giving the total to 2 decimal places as -0.18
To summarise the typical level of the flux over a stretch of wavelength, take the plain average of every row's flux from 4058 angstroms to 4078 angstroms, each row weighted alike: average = 4.06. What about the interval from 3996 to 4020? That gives 4.14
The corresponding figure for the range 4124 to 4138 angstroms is 3.94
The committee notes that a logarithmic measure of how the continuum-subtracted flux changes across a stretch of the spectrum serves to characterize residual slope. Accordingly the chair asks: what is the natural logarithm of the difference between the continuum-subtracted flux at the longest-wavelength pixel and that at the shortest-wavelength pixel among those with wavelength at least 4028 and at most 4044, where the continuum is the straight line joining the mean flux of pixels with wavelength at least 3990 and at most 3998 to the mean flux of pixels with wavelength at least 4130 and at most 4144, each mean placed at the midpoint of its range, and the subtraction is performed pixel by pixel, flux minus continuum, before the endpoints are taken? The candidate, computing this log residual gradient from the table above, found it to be -1.6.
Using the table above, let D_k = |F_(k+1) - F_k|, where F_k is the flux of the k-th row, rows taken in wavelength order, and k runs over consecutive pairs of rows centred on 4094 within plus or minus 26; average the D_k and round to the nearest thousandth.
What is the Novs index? 0.088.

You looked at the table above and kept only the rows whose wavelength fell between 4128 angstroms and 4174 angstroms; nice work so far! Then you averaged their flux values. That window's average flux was 3.89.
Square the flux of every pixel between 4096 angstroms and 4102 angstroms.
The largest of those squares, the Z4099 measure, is 12.9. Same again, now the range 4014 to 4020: 18.3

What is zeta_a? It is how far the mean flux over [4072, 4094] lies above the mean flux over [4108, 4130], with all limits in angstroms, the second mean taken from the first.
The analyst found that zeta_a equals 0.1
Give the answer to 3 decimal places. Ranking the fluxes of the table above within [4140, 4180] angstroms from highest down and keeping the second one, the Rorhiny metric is 4.200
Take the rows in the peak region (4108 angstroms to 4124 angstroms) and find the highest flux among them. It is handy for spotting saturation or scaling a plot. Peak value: 3.885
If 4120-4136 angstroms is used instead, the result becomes 4.006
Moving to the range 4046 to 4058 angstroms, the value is 4.317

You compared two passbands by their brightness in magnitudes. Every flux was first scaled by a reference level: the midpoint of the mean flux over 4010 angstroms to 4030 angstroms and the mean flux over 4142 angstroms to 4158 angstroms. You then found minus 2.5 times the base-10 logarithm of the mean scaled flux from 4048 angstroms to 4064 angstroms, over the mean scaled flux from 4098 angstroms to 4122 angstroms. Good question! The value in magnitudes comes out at -0.16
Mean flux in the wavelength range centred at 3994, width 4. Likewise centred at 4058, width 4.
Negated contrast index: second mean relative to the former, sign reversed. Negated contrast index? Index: -0.96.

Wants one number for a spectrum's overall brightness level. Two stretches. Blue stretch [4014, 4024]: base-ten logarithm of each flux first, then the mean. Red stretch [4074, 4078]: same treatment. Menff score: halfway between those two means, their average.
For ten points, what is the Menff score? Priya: 0.62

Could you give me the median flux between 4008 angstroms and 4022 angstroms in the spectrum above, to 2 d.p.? 4.30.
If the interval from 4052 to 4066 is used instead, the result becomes 4.05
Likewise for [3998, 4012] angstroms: 4.00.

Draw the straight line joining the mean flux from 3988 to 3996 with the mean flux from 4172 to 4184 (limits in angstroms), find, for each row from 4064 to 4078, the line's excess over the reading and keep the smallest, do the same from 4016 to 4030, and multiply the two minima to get 0.10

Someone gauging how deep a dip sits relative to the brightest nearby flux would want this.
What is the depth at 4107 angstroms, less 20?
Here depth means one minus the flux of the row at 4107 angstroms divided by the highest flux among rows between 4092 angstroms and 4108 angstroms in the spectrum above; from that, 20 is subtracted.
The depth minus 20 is -19.89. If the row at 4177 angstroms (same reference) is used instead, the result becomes -20.02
